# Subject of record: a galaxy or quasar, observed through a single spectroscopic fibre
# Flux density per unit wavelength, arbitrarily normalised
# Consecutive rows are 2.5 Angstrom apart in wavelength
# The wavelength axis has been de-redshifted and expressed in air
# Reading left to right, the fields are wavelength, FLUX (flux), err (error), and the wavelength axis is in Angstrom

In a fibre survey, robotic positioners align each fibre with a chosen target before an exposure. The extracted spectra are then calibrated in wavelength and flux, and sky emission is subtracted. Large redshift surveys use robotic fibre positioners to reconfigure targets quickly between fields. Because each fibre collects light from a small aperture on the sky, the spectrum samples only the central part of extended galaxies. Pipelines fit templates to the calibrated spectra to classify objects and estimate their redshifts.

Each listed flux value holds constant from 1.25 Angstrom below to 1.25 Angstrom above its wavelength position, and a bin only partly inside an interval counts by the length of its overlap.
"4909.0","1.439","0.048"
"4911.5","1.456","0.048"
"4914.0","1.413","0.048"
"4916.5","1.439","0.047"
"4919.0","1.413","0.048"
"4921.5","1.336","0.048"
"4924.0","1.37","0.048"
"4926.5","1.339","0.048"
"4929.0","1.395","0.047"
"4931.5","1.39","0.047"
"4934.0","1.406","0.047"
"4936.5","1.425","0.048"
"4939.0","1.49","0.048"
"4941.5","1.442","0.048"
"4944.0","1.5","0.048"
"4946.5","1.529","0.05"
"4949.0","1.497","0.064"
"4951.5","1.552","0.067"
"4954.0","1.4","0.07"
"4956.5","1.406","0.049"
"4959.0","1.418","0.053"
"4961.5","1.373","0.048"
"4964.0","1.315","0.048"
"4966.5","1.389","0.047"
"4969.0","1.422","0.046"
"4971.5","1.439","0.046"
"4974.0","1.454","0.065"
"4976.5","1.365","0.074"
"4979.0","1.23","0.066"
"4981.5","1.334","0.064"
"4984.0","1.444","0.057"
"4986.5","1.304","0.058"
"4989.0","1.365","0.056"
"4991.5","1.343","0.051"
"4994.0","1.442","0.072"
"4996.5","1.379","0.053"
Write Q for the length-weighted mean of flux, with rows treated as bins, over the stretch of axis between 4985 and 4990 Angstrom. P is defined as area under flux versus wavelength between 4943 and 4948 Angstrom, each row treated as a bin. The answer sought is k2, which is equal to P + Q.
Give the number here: 8.9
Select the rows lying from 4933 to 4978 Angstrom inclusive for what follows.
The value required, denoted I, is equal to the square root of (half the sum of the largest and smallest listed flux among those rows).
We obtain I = 1.20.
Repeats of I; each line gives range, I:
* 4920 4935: 1.17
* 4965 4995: 1.16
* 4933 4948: 1.21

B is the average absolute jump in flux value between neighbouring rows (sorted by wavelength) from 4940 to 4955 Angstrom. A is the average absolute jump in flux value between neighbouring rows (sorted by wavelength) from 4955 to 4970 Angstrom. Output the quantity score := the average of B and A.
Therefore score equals 0.055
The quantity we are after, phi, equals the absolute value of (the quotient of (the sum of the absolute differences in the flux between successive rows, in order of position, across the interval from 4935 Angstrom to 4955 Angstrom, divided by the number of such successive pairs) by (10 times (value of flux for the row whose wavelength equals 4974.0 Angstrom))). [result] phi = 0.0043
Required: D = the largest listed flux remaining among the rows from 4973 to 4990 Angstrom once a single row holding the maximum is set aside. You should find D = 1.444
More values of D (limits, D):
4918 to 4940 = 1.425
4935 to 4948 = 1.5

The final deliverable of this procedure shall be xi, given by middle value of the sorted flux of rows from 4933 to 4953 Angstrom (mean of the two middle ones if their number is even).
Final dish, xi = 1.49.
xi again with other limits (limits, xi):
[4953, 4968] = 1.39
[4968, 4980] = 1.42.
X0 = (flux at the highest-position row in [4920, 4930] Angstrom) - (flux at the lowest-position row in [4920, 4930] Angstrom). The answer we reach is 0.06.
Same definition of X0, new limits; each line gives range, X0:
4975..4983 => -0.03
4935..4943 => 0.02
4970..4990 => -0.07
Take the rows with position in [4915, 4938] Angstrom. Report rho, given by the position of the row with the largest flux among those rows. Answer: 4916.5 Angstrom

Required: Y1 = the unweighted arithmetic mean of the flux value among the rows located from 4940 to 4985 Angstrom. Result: 1.42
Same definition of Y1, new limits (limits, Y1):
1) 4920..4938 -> 1.38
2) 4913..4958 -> 1.43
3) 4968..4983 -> 1.37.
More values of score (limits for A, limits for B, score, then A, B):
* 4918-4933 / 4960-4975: 0.040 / 0.041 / 0.04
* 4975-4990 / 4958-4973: 0.078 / 0.110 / 0.05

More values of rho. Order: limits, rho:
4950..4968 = 4951.5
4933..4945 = 4944.0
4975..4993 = 4984.0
